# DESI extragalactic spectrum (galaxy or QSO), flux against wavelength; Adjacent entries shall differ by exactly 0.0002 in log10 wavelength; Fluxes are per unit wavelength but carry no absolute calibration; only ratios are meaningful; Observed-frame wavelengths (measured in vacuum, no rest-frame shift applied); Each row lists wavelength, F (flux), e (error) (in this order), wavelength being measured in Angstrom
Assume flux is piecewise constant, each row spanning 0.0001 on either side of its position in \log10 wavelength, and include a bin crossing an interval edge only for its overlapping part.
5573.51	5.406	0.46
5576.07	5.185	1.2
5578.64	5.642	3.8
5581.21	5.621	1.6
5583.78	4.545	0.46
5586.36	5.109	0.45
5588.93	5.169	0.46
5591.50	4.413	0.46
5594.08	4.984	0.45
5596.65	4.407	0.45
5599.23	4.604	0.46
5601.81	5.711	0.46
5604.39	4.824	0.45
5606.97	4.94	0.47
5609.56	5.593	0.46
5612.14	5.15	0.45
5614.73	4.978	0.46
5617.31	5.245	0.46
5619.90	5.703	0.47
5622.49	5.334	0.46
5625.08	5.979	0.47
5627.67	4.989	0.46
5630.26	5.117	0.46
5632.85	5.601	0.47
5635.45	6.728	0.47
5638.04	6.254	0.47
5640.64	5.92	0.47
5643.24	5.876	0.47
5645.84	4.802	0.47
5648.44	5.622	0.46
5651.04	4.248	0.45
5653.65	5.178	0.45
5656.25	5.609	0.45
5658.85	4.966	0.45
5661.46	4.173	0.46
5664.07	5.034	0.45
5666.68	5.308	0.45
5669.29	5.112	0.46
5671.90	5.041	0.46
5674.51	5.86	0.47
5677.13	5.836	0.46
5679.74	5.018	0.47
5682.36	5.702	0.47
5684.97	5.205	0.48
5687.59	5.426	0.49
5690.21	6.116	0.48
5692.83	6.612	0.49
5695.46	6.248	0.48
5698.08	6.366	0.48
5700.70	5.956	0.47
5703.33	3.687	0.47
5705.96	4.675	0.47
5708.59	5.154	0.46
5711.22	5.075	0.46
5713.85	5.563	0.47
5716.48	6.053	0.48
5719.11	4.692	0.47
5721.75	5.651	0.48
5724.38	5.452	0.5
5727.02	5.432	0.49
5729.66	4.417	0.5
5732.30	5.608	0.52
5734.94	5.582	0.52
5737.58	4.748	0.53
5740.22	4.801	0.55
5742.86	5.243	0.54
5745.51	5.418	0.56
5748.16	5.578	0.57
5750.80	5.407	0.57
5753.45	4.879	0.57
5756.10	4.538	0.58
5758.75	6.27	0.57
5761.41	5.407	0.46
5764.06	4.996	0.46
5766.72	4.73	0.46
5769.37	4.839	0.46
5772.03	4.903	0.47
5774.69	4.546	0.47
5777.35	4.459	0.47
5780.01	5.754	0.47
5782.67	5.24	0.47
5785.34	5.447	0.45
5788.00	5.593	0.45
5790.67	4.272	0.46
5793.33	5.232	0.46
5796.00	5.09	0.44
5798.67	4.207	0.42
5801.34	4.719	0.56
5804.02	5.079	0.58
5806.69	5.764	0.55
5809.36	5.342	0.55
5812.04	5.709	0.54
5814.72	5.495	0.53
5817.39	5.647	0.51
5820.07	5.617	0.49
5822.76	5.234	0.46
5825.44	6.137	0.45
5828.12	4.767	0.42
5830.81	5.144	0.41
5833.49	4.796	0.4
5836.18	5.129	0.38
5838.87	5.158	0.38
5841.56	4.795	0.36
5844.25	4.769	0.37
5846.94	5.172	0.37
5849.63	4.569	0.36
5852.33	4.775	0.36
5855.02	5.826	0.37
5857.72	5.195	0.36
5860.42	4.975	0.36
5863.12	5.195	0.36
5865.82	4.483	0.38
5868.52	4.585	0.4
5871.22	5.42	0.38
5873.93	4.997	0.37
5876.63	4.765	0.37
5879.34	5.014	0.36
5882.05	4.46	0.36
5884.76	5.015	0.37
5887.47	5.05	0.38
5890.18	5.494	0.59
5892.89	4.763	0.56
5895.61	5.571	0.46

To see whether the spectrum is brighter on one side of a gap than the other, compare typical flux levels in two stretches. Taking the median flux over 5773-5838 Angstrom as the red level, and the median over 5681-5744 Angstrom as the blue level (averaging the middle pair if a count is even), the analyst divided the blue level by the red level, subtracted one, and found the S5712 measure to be 0.040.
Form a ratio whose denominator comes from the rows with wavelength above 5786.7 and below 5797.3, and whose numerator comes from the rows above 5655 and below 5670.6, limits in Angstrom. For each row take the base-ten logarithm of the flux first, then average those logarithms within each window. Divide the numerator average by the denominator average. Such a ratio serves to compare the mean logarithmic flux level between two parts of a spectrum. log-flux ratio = 0.999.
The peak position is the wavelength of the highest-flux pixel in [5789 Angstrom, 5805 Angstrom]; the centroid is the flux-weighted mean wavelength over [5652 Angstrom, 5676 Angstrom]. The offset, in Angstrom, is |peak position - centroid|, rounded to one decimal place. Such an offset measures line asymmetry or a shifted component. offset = 129.1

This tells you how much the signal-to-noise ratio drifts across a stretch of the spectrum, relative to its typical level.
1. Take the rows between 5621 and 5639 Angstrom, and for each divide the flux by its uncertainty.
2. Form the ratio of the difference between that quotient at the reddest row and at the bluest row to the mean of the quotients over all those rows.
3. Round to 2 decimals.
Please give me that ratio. 0.14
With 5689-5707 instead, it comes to -0.24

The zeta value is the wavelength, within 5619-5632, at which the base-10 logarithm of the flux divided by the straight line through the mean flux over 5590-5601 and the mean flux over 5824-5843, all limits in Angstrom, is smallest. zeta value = 5627.67 Angstrom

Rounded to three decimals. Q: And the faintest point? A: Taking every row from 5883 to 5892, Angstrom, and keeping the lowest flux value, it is 5.015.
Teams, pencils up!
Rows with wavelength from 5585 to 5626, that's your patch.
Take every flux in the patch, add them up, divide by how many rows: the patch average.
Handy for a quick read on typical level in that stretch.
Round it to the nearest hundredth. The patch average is 5.13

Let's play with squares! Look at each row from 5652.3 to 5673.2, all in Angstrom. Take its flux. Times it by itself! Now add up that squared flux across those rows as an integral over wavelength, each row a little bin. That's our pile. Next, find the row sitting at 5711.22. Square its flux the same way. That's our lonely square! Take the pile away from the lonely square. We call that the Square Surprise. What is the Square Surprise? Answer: -510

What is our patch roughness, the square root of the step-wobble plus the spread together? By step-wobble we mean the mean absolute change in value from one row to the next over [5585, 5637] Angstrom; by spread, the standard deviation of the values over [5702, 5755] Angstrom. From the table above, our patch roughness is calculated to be 1.03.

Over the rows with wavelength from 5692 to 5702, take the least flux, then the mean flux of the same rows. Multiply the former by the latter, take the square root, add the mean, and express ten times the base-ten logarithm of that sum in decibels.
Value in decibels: 10.9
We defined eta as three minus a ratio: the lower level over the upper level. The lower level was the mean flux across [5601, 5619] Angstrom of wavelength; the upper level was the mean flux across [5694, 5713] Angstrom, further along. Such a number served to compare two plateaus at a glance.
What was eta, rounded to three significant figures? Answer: 2.02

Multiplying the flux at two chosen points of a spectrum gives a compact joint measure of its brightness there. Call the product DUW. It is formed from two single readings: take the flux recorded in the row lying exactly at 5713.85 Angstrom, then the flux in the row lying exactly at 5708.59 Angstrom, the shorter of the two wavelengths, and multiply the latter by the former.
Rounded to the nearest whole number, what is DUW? 29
